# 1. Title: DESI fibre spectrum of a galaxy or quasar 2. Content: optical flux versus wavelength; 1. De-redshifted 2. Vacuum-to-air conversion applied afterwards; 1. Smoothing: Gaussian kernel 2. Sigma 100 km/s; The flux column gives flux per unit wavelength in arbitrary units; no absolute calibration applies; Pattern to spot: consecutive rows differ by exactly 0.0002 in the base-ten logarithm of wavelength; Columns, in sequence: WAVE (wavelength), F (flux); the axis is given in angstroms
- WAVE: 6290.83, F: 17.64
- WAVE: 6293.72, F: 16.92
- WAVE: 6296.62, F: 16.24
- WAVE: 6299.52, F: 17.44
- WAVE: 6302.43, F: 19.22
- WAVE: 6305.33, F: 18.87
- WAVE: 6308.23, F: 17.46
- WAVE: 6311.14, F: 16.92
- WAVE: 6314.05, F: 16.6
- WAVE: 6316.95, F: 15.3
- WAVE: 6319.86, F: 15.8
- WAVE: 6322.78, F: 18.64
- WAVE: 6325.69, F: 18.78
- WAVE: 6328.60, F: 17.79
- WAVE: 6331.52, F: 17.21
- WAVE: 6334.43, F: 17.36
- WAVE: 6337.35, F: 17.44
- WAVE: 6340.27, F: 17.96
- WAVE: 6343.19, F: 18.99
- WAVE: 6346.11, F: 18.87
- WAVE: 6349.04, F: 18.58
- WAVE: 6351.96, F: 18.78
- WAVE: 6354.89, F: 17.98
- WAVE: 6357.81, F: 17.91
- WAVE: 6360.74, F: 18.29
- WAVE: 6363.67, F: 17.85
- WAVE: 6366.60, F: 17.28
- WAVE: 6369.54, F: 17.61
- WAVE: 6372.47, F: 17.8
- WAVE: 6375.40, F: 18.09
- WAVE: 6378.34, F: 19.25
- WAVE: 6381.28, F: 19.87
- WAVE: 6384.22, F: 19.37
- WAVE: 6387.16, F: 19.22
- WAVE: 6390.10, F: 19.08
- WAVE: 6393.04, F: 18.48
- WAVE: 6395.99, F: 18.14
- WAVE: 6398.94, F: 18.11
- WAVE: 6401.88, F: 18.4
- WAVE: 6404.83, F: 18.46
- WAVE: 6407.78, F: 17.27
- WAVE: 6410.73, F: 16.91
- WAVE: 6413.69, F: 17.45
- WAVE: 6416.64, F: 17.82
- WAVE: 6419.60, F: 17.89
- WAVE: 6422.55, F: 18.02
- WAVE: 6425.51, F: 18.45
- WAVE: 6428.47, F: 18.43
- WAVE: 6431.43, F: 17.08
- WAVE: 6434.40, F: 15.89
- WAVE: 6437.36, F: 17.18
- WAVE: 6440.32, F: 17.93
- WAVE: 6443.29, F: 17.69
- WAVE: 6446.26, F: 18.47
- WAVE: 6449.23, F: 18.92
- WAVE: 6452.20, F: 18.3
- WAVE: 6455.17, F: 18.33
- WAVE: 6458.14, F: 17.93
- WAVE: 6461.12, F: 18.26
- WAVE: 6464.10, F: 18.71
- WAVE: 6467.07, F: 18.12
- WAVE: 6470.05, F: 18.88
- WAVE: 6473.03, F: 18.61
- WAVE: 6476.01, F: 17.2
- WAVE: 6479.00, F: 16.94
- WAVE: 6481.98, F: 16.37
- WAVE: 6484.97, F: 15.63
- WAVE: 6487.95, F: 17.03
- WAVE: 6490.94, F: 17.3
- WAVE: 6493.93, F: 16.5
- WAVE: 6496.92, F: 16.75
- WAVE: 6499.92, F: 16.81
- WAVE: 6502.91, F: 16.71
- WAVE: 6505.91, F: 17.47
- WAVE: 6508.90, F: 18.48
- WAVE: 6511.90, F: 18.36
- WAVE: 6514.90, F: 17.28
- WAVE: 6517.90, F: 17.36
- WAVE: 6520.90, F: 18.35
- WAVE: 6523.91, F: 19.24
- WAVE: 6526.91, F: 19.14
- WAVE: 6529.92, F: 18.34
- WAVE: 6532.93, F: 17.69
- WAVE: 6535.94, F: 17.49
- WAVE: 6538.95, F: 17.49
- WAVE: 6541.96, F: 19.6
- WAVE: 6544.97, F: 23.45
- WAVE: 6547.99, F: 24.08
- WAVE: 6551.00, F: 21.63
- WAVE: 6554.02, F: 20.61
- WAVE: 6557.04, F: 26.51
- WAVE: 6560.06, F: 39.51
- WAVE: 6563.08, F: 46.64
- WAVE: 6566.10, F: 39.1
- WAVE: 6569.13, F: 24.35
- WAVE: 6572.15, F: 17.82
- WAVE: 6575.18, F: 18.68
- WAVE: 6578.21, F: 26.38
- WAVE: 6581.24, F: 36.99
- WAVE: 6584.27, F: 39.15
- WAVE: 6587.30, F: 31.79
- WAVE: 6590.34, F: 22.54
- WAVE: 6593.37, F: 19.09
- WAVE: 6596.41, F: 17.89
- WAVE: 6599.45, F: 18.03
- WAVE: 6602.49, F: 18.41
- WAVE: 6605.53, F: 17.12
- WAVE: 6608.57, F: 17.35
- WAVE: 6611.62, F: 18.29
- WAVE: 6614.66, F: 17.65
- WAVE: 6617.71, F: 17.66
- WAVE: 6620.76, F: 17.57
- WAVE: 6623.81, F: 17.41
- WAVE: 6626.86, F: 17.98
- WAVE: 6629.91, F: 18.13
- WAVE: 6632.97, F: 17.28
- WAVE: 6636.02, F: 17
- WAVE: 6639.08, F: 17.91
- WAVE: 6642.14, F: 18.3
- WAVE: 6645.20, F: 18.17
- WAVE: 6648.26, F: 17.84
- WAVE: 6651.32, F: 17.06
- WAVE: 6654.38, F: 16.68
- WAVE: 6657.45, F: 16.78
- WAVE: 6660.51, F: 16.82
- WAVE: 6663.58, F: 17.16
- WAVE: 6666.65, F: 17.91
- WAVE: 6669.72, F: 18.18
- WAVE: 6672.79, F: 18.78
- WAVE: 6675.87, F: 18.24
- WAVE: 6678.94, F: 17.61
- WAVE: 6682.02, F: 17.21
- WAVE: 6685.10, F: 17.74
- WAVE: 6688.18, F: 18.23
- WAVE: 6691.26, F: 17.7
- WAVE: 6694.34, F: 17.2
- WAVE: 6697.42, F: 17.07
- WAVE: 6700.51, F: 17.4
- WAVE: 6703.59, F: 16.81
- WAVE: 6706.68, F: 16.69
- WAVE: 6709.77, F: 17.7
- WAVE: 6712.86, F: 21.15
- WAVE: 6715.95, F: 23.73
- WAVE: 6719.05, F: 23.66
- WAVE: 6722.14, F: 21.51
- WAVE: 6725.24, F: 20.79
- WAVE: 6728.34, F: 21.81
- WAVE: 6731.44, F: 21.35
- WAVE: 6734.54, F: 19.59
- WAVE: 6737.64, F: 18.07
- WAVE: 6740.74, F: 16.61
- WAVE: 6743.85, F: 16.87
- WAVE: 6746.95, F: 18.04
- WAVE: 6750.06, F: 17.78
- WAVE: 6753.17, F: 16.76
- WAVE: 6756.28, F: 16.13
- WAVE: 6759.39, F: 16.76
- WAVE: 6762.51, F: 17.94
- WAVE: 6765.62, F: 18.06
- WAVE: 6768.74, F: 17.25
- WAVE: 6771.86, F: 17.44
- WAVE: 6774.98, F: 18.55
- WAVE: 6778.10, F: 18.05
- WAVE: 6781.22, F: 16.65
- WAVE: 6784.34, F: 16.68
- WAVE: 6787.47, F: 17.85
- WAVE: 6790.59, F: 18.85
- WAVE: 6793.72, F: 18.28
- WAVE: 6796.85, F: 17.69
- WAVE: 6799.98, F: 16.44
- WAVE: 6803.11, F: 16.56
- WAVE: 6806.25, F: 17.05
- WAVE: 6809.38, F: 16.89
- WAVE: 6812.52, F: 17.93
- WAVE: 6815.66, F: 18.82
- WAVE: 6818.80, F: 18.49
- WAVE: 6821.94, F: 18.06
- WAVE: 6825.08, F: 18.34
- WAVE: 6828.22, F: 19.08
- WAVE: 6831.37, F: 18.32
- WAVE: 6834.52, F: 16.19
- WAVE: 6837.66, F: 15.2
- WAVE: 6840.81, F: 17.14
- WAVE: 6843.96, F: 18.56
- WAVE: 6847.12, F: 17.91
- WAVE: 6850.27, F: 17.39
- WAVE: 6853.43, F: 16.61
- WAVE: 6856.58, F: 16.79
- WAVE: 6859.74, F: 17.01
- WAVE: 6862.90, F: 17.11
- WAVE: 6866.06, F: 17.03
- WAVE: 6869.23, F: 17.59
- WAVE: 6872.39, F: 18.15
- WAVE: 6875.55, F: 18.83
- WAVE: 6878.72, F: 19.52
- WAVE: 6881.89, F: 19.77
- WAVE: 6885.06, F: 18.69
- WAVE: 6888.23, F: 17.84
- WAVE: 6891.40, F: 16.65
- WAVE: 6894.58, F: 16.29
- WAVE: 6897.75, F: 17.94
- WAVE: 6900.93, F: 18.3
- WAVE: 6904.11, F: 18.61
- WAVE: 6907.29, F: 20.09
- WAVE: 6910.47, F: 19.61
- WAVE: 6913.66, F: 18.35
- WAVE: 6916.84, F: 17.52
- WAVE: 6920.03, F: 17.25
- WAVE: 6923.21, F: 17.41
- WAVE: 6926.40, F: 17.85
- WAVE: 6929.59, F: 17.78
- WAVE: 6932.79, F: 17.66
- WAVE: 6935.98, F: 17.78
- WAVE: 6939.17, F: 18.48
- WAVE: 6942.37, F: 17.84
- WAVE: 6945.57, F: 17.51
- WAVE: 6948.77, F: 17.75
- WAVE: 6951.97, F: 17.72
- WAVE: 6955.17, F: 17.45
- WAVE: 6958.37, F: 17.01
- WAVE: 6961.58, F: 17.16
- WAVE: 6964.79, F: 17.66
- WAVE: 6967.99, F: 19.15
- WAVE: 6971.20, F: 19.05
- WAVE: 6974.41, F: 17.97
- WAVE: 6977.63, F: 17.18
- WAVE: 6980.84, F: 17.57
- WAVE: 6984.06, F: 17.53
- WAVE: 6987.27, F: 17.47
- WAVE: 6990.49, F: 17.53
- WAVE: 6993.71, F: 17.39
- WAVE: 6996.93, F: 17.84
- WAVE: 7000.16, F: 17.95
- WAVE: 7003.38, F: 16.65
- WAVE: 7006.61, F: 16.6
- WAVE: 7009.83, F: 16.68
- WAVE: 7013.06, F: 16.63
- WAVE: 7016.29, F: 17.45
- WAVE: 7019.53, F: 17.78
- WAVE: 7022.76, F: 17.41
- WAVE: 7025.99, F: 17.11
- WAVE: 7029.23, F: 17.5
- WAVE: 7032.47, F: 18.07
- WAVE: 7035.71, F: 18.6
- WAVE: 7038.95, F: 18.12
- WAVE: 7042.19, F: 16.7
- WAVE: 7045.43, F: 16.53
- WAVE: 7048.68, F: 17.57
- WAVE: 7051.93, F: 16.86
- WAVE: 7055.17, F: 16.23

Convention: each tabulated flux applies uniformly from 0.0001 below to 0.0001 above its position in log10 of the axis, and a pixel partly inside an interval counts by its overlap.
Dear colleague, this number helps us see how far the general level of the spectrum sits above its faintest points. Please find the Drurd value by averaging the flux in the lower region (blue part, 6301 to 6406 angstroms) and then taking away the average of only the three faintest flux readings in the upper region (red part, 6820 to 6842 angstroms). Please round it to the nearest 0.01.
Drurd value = 1.93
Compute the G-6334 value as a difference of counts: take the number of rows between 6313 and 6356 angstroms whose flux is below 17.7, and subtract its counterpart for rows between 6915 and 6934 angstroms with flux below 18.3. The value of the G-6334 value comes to 0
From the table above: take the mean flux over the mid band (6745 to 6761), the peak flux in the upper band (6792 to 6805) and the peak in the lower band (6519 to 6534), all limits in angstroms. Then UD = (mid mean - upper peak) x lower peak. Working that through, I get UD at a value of -23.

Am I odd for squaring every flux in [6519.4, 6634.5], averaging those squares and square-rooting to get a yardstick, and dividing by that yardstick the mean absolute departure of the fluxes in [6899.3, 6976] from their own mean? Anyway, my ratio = 0.026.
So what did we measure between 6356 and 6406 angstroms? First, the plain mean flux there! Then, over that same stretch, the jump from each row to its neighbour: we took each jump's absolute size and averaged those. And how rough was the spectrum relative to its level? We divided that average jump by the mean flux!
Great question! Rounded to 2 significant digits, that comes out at 0.021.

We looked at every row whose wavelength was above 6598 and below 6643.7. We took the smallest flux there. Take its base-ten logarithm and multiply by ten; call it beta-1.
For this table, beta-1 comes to 12.3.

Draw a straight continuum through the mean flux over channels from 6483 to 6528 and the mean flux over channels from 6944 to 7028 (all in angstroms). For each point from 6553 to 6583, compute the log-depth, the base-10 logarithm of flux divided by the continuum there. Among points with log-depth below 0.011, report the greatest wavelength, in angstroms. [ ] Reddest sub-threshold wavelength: 6572.15 angstroms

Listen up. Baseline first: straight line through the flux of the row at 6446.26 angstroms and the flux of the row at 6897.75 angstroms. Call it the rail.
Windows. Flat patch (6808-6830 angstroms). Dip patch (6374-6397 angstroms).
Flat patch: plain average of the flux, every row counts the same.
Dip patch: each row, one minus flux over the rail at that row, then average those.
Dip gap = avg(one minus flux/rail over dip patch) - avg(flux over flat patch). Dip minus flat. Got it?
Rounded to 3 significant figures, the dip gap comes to -18.3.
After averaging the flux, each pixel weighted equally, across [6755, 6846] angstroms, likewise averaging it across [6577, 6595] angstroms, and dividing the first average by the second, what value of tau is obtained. 0.60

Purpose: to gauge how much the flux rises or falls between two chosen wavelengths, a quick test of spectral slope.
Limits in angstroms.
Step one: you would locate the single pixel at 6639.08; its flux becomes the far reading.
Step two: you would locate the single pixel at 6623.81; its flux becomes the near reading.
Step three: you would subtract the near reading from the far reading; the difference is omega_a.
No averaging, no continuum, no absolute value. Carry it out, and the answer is 0.5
